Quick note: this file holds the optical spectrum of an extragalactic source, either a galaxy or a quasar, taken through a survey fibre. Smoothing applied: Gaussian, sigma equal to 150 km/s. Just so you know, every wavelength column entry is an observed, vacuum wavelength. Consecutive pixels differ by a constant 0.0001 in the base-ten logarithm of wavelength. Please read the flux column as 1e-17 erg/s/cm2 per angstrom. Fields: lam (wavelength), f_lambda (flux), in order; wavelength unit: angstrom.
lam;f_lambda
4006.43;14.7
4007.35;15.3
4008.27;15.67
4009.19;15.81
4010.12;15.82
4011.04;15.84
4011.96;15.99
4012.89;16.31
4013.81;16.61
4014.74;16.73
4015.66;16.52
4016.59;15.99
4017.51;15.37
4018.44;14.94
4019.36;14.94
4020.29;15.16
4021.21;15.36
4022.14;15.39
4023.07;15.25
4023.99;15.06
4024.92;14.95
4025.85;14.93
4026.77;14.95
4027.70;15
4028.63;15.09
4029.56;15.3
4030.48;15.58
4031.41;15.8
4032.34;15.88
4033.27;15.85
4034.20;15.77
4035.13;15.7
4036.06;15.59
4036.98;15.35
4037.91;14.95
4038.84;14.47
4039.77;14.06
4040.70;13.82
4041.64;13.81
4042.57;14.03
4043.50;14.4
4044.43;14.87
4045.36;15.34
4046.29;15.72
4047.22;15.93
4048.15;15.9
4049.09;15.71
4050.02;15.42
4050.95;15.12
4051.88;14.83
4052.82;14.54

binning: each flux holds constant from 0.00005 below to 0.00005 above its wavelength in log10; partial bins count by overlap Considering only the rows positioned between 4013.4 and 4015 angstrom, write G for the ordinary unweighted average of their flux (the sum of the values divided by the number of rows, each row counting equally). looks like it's 16.7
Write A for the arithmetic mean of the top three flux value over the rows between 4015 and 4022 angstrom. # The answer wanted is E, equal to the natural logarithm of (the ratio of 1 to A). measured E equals -2.77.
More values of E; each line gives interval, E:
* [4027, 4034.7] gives -2.76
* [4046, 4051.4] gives -2.76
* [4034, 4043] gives -2.75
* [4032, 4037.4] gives -2.76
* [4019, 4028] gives -2.73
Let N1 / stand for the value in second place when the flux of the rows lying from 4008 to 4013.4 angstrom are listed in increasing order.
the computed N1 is 15.81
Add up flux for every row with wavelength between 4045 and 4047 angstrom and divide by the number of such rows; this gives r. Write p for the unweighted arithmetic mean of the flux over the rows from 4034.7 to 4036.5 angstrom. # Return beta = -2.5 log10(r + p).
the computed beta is -3.73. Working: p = 15.6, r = 15.5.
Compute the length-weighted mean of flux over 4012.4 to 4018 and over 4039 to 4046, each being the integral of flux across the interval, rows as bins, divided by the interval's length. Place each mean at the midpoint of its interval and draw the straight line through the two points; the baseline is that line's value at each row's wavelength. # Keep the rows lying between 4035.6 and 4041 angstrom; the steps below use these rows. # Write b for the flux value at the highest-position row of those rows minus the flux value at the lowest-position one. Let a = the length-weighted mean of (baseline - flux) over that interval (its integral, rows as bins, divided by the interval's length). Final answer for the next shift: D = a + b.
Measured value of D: -1.85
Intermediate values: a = -0.1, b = -1.8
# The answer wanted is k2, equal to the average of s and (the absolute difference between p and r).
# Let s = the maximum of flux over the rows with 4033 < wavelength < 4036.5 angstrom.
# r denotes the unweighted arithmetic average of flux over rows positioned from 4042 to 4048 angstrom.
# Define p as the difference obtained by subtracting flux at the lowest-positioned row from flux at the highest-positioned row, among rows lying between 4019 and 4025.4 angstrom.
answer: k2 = 15.4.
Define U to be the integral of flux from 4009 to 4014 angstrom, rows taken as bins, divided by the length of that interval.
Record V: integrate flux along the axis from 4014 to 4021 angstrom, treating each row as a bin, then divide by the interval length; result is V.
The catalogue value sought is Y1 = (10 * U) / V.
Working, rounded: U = 16.0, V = 15.7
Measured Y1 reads 10.2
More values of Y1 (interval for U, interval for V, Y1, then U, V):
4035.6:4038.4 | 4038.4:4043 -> 10.9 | 15.3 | 14.0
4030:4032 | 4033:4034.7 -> 10.0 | 15.7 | 15.8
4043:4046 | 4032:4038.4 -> 9.6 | 14.9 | 15.6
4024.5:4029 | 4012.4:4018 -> 9.2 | 15.0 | 16.2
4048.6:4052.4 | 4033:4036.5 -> 9.7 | 15.2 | 15.7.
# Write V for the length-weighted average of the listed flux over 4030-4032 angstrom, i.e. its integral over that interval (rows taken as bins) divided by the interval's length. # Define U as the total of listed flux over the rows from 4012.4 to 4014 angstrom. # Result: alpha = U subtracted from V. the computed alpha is -17.2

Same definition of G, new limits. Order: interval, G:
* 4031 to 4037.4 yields 15.7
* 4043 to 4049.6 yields 15.4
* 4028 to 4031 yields 15.3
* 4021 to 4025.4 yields 15.2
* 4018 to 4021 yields 15.0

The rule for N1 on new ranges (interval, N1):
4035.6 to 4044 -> 13.82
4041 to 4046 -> 14.03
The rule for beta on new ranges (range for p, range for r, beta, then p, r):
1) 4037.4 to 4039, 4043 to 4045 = -3.67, 14.7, 14.6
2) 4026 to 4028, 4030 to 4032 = -3.72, 15.0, 15.7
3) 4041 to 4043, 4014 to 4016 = -3.71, 13.9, 16.6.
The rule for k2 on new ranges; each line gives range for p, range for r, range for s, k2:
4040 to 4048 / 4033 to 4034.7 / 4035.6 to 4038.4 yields 14.6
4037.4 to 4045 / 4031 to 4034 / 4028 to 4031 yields 15.8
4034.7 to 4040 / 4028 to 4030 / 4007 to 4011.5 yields 16.3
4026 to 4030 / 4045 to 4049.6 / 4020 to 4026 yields 15.4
